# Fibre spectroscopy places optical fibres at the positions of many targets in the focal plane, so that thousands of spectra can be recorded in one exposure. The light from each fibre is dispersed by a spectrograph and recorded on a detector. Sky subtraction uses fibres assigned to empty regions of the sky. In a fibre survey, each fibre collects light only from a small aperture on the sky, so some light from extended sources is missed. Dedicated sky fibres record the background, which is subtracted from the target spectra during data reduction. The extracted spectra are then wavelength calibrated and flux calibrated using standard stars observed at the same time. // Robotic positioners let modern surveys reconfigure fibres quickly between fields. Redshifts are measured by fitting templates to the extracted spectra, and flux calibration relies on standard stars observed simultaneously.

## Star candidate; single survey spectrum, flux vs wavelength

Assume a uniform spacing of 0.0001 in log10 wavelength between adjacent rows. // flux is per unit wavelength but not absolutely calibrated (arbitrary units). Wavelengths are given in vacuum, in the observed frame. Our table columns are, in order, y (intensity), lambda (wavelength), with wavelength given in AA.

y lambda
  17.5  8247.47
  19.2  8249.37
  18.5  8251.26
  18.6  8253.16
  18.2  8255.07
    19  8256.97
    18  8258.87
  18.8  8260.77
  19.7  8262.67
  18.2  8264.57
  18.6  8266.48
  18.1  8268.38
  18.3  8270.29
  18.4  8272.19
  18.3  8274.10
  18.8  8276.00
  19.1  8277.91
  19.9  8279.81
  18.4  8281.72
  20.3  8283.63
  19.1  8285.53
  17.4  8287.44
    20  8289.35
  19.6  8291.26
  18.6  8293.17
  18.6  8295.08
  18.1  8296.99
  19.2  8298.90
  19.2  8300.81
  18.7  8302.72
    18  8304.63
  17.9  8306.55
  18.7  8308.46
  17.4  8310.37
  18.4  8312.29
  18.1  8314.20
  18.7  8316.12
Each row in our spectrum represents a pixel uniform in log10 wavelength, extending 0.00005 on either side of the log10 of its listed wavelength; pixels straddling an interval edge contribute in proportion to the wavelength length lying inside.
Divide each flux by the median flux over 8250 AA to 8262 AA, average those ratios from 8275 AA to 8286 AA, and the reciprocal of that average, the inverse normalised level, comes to 0.96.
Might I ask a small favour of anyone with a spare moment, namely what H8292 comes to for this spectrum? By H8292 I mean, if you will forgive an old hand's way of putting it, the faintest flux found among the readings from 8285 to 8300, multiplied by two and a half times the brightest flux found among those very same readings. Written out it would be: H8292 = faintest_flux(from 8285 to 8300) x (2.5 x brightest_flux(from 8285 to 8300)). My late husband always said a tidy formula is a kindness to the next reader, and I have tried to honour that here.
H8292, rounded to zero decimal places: 870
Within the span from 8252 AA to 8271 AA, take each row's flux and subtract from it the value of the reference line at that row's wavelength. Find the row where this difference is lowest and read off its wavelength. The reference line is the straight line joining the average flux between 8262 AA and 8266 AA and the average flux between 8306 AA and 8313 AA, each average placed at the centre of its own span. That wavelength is 8258.87 AA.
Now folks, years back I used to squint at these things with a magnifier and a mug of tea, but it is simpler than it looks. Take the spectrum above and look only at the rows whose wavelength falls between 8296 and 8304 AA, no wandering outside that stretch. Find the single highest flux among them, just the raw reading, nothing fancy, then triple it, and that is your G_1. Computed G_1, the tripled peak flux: 57.6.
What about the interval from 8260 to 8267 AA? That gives 59.1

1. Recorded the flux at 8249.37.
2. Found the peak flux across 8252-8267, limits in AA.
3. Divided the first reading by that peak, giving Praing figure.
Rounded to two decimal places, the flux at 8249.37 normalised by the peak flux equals 0.97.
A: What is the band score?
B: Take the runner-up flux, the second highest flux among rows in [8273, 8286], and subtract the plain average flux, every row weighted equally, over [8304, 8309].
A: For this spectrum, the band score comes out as 1.7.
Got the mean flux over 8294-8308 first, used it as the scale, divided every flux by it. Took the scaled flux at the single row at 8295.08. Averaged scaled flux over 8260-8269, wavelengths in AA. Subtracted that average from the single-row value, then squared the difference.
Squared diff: 0.0000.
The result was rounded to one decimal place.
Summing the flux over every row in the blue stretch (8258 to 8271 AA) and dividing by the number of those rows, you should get 18.5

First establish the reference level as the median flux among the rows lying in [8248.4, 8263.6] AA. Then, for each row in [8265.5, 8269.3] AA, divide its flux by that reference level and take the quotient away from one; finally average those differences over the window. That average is 0.019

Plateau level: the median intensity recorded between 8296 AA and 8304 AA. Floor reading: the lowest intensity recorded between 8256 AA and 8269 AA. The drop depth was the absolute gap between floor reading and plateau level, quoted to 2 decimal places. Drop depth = 0.95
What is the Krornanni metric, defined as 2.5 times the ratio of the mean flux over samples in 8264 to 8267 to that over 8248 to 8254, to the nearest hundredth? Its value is 2.45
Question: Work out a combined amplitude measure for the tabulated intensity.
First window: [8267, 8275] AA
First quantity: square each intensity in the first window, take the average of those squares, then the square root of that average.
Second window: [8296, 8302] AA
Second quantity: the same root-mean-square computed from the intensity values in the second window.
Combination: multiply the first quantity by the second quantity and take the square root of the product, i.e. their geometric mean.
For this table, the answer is 18.6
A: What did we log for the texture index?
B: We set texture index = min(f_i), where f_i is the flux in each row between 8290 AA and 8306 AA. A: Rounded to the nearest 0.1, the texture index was 18.0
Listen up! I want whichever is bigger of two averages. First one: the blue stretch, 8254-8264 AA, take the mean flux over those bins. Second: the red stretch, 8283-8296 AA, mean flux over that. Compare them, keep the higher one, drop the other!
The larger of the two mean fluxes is 19.1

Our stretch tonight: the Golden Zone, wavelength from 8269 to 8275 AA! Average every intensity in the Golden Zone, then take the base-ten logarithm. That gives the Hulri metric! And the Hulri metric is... 1.26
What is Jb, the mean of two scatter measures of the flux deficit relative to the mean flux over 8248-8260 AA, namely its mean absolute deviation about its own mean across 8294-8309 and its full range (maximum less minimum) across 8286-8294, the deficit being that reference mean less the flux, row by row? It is 1.51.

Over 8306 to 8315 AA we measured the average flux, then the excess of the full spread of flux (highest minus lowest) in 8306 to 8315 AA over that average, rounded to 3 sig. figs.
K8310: -16.8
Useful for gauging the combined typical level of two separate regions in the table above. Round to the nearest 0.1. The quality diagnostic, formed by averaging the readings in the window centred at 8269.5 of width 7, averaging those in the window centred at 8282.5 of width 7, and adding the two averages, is 37.8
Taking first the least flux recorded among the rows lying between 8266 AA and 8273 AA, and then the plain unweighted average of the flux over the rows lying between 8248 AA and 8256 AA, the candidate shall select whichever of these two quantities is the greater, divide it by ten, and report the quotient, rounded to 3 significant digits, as 1.86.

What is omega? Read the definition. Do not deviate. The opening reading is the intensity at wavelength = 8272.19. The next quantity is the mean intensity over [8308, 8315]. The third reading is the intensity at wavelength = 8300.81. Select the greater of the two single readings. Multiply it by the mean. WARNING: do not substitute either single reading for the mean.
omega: 348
